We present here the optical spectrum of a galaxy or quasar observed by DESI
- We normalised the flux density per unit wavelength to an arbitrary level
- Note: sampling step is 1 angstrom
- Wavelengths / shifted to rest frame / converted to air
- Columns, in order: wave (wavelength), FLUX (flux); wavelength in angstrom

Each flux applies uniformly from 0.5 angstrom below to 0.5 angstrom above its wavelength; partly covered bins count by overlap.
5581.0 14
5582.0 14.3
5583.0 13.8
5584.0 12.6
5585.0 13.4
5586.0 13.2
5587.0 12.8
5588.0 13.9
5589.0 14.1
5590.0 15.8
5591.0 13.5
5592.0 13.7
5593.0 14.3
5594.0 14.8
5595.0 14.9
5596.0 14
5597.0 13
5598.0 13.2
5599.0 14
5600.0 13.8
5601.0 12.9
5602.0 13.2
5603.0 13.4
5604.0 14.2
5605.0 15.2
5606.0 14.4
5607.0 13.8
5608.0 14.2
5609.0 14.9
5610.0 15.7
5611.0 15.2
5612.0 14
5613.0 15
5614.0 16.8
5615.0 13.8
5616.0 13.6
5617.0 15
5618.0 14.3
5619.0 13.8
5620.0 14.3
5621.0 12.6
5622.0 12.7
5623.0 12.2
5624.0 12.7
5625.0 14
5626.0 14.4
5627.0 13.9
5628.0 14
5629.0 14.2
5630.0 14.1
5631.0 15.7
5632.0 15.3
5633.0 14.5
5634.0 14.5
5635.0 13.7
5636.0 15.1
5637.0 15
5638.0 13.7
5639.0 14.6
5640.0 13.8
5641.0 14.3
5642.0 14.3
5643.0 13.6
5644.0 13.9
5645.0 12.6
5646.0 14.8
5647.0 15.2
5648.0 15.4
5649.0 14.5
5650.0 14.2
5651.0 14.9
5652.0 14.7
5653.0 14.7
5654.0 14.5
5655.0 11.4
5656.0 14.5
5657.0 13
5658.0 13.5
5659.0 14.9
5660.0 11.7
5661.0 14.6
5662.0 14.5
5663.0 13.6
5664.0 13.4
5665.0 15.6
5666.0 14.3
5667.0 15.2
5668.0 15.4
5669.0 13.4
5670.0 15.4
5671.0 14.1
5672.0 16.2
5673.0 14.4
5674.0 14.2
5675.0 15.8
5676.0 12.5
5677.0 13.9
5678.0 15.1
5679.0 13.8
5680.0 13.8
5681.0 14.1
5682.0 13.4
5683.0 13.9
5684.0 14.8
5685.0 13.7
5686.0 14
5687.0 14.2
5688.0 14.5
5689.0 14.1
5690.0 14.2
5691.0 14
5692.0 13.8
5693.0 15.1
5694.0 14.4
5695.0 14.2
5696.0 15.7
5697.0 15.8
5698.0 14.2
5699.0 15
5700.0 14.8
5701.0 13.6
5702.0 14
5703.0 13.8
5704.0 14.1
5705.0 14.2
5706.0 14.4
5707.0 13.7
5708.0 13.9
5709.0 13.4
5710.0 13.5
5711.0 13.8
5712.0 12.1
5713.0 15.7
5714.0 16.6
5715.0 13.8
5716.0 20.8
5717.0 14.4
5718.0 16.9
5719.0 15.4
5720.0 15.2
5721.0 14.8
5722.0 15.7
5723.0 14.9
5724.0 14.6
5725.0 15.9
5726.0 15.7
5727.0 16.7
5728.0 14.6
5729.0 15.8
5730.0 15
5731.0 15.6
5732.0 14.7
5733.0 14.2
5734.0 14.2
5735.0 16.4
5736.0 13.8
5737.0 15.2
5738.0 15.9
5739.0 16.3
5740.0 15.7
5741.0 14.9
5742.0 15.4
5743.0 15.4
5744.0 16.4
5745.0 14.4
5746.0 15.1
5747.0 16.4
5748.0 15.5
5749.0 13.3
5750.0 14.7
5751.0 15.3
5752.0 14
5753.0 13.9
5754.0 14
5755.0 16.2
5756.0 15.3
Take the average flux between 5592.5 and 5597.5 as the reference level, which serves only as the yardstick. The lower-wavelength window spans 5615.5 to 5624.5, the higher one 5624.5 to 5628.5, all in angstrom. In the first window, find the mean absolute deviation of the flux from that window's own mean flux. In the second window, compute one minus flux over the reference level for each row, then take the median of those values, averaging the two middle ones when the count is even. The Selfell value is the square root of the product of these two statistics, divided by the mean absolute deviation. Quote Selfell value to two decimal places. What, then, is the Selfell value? 0.13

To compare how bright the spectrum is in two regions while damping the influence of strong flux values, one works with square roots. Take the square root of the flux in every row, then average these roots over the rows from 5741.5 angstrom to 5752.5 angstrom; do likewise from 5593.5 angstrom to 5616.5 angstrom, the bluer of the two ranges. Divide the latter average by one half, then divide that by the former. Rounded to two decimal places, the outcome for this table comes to 1.94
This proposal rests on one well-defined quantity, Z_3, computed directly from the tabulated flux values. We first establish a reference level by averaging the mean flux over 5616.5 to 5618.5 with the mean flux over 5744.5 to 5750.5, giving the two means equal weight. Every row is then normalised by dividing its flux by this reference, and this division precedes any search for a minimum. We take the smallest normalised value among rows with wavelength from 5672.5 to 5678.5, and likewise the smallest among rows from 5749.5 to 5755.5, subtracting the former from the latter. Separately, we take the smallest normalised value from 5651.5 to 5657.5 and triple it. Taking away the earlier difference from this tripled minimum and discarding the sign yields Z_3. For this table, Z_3 2.22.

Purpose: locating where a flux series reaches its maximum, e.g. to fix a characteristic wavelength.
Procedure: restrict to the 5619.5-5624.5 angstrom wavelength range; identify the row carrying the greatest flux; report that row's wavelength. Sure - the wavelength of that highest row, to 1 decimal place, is 5620.0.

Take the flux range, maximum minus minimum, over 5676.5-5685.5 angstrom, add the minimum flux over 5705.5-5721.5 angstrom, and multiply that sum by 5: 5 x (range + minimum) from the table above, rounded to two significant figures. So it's 69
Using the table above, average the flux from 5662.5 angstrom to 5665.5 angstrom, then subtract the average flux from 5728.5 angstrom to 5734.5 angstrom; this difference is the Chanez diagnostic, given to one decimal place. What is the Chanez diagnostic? -0.7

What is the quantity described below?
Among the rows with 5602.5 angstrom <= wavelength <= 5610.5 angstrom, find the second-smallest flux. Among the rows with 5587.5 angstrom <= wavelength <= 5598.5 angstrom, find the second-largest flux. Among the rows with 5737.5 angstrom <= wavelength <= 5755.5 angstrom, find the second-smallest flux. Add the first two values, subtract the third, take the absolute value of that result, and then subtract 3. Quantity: 11.8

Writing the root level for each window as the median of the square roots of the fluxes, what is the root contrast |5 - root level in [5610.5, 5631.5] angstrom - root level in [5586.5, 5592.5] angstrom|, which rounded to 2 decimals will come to 2.46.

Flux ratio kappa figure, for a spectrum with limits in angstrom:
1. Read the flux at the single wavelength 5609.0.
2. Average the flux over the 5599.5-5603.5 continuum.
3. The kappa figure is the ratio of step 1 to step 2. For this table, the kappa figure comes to 1.12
